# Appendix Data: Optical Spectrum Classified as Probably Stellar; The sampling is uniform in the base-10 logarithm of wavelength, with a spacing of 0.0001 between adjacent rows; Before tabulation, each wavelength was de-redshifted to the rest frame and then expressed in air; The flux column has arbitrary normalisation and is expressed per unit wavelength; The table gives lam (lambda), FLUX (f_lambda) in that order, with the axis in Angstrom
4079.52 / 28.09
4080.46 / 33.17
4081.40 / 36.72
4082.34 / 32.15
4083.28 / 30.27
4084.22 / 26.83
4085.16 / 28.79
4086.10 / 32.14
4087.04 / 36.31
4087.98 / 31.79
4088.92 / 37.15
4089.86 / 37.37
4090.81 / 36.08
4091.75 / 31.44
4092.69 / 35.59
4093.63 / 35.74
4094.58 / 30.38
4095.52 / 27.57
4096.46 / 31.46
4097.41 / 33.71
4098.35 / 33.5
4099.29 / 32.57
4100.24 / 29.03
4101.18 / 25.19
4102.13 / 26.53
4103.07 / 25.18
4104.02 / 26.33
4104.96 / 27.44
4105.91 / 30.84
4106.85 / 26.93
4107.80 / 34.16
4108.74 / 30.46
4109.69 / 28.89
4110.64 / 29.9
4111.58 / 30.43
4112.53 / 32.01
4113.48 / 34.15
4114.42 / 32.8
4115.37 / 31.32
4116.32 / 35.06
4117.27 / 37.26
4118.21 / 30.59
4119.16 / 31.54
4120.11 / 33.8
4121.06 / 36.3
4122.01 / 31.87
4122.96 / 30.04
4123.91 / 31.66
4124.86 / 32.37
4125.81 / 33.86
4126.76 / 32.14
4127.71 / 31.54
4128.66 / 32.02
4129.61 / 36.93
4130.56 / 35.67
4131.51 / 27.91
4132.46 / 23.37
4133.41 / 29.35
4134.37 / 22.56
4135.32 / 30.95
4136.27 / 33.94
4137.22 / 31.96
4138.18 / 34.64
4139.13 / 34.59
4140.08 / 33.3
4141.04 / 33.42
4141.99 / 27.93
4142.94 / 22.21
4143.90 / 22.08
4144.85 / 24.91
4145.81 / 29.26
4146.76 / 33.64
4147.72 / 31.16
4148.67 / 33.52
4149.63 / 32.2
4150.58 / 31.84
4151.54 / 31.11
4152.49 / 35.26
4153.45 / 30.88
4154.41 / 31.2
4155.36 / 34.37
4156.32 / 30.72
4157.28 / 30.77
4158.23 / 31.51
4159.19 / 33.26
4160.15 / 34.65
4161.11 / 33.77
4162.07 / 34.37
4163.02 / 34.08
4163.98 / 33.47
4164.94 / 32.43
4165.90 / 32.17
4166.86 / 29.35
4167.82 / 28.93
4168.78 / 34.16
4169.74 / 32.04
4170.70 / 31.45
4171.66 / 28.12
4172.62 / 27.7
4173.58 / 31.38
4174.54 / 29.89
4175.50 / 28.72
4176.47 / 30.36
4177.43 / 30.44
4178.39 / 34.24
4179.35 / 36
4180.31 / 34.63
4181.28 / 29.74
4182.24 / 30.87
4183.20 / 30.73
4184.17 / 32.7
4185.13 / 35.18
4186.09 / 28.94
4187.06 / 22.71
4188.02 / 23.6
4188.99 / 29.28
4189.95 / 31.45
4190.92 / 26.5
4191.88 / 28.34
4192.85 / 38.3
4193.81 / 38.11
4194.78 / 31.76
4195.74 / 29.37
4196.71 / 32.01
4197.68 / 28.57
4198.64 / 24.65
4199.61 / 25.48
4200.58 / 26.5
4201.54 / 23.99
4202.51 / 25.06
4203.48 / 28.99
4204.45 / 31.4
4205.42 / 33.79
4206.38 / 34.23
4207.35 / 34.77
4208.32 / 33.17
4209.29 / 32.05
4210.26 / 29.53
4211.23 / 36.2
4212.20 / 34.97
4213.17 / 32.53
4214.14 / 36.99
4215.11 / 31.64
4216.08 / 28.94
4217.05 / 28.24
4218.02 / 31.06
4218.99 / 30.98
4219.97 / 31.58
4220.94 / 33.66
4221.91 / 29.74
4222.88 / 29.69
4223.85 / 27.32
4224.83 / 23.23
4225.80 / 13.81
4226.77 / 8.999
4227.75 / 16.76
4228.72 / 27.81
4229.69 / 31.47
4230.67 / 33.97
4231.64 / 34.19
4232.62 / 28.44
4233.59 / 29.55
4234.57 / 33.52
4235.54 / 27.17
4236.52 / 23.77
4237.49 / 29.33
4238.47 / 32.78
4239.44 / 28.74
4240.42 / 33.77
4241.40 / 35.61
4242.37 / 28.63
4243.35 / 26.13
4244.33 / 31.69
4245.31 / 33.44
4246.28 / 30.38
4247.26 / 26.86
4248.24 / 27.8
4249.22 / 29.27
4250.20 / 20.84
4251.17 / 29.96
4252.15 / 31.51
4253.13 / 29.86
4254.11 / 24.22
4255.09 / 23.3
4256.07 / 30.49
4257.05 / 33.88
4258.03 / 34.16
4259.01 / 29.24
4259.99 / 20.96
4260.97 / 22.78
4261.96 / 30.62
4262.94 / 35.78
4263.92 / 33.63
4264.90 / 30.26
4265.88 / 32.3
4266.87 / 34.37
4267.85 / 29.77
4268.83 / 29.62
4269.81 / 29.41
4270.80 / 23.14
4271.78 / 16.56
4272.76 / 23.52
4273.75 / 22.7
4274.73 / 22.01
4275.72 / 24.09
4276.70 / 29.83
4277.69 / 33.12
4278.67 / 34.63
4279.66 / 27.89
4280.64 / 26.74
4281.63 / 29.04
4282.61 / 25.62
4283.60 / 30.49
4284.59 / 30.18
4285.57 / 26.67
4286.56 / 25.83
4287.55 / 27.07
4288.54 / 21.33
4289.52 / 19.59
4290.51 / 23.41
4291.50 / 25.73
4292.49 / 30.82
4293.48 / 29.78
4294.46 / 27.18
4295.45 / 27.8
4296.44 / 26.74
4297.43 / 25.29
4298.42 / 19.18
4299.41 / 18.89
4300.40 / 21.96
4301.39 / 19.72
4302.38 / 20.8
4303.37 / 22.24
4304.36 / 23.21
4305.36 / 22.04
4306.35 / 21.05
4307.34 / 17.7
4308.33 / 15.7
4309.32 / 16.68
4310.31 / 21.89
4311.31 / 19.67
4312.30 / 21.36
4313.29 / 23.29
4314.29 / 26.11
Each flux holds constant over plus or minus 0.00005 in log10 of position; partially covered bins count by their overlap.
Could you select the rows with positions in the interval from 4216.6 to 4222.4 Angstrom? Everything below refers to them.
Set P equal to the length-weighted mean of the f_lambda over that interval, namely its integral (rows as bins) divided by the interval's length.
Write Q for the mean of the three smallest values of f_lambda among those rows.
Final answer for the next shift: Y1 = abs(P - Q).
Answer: 1.24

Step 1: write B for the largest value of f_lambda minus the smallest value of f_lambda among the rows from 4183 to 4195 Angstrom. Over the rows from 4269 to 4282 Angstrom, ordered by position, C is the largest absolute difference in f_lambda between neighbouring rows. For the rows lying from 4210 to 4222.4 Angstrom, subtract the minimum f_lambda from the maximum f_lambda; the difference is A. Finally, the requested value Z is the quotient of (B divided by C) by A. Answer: 0.26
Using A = 9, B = 15.6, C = 7.0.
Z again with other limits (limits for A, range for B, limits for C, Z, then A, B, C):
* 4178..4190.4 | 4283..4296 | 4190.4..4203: 0.08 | 13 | 11.2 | 10.0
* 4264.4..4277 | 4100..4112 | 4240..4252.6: 0.06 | 18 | 9.0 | 9.1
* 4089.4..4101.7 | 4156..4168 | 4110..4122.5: 0.07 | 12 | 5.7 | 6.7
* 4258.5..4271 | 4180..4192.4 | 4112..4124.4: 0.13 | 15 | 12.5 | 6.7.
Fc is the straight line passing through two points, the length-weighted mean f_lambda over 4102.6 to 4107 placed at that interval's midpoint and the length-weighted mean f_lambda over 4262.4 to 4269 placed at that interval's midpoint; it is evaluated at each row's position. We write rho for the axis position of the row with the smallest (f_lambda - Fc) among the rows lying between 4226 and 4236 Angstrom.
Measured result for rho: 4226.77 Angstrom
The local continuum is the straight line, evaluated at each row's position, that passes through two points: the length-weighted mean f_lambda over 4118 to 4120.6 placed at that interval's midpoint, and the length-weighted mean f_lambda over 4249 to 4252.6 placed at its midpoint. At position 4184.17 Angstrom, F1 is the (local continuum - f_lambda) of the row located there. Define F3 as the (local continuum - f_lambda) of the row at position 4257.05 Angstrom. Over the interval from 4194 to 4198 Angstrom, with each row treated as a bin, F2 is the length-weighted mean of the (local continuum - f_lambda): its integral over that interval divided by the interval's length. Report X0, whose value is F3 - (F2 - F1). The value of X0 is -8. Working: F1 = -3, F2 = -1.5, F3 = -6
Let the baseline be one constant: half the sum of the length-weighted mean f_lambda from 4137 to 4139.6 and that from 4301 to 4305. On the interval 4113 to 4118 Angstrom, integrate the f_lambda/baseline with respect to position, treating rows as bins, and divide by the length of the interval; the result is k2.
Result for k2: 1.23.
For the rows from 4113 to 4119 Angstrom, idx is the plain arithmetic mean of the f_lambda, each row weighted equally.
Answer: 33.5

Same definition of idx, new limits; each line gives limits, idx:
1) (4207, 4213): 33.4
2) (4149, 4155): 32.1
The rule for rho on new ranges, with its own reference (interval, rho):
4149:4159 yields 4156.32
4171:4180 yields 4172.62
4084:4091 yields 4084.22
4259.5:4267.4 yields 4259.99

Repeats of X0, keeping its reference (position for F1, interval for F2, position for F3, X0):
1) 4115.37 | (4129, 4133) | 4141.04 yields -2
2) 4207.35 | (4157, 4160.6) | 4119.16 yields -3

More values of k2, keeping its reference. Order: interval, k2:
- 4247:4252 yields 0.99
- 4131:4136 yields 0.98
